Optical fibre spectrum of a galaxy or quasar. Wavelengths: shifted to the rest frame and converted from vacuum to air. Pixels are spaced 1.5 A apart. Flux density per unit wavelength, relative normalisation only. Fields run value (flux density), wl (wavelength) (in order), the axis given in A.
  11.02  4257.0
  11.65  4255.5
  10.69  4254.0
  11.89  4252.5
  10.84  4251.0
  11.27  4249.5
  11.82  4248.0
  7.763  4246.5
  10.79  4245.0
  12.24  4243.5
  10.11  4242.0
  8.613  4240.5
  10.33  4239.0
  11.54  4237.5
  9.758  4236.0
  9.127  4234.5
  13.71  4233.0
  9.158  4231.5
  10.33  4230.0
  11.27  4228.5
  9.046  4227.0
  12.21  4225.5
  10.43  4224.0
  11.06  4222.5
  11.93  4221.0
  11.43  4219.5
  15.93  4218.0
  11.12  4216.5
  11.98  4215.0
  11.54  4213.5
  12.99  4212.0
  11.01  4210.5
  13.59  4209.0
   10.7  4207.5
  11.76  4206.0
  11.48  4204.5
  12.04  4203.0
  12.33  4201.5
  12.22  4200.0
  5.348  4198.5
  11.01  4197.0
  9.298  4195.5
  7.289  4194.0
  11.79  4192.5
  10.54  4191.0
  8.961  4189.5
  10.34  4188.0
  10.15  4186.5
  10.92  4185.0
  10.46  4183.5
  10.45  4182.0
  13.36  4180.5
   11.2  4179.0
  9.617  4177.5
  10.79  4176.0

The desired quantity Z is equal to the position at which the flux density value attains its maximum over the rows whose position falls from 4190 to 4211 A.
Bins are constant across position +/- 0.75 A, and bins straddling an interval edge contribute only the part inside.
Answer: 4209.0 A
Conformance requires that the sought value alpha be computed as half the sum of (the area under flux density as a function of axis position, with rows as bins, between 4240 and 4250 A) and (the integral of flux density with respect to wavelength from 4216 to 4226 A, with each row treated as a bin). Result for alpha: 112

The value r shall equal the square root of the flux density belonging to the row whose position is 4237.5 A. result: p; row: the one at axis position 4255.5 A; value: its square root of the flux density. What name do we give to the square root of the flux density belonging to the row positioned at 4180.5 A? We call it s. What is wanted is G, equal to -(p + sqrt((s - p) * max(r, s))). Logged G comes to -4.35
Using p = 3.41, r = 3.40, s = 3.66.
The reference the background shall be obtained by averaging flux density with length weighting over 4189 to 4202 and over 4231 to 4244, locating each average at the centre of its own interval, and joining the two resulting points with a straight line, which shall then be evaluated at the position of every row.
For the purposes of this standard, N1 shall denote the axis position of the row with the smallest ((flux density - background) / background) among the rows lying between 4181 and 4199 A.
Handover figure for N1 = 4198.5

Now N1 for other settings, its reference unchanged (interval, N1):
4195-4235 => 4198.5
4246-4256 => 4246.5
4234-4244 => 4240.5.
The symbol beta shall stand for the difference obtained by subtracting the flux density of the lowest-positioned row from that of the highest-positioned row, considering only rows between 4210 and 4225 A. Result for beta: -0.6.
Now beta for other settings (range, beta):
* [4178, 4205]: 0.3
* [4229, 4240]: 0.0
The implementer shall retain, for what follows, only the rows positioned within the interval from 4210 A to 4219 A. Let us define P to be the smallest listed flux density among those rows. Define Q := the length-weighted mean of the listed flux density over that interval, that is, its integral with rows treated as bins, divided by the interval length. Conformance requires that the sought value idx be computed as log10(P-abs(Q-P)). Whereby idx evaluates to 0.98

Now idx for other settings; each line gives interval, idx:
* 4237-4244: 0.83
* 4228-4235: 0.87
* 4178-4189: 0.97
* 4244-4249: 0.72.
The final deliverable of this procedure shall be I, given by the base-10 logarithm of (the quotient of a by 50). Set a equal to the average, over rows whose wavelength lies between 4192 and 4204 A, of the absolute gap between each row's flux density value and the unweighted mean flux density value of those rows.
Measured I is -1.37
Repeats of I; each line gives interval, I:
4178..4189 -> -1.83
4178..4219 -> -1.58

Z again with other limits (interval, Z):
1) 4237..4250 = 4243.5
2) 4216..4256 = 4218.0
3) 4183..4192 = 4185.0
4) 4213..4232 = 4218.0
